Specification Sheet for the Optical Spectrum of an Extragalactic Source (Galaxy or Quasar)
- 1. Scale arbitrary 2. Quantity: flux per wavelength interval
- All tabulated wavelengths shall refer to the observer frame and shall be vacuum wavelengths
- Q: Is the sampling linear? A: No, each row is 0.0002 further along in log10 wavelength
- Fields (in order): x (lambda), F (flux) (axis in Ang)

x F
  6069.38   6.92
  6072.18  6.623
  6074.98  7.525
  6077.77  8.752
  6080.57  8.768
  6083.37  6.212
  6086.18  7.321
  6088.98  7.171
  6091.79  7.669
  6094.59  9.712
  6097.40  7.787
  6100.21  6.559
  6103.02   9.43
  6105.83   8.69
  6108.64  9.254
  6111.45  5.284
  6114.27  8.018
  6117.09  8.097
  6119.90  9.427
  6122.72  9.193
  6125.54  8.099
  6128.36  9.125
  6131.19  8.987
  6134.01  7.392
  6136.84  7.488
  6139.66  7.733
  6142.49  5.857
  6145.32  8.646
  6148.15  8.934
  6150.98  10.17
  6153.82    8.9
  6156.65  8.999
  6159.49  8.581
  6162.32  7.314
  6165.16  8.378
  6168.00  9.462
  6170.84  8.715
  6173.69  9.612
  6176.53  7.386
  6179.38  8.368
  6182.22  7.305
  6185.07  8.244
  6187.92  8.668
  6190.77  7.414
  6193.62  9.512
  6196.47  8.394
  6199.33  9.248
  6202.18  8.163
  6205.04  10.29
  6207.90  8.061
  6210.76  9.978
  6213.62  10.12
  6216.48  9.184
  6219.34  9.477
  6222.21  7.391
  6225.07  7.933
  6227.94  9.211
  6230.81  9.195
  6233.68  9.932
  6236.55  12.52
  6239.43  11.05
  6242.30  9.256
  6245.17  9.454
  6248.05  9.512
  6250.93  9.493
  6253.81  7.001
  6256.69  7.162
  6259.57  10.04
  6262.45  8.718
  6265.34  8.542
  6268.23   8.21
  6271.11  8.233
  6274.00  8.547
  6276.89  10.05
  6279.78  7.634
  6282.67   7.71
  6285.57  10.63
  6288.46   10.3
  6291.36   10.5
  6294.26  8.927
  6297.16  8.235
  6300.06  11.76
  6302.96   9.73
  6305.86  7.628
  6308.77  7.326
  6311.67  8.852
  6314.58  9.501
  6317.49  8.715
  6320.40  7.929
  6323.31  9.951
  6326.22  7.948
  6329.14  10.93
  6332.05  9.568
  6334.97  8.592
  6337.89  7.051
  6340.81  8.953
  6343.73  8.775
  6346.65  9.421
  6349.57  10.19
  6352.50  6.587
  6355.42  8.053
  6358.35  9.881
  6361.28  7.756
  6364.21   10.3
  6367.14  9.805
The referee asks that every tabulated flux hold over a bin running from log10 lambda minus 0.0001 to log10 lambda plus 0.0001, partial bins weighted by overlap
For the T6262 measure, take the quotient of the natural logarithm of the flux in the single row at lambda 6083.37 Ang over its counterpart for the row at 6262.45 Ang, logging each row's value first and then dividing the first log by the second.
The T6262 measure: 0.84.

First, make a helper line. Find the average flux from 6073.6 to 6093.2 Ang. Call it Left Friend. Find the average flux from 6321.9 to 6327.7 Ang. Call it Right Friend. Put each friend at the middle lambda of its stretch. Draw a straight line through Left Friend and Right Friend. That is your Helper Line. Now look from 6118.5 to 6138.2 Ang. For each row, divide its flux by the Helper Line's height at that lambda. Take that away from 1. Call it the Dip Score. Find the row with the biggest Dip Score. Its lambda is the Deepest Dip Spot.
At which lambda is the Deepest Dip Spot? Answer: 6134.01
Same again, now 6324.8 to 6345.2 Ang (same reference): 6337.89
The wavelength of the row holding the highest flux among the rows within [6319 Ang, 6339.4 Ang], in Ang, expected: 6329.14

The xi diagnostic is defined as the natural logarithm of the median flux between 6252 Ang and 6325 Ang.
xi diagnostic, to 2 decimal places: 2.17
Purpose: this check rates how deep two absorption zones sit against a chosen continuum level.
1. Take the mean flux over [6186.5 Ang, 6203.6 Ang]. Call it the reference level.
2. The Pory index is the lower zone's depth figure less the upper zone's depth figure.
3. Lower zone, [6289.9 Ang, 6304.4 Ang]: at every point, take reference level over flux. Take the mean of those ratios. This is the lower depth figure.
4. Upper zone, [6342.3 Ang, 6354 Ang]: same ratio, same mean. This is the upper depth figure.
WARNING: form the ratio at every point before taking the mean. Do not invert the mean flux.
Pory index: -0.12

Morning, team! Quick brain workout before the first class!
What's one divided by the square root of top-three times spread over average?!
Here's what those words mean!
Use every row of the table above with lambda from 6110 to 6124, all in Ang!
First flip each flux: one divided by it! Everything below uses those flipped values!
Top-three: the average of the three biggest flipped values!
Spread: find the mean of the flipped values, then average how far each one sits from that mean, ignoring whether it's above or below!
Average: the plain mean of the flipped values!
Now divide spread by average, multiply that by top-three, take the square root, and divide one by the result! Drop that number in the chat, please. 6.2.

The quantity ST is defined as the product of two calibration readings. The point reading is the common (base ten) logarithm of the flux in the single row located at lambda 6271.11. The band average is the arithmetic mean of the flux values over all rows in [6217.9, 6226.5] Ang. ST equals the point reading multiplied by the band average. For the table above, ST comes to 7.6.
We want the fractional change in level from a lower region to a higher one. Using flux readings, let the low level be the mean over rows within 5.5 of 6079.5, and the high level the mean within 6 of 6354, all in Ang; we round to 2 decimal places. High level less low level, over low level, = 0.11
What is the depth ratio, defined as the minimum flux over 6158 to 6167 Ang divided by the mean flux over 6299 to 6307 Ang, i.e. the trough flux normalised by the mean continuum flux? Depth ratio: 0.75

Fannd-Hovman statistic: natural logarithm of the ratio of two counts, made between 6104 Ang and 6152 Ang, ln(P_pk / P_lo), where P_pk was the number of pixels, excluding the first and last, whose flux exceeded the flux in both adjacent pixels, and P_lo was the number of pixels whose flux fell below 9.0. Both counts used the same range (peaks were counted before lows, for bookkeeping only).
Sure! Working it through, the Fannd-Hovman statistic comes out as -1.1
